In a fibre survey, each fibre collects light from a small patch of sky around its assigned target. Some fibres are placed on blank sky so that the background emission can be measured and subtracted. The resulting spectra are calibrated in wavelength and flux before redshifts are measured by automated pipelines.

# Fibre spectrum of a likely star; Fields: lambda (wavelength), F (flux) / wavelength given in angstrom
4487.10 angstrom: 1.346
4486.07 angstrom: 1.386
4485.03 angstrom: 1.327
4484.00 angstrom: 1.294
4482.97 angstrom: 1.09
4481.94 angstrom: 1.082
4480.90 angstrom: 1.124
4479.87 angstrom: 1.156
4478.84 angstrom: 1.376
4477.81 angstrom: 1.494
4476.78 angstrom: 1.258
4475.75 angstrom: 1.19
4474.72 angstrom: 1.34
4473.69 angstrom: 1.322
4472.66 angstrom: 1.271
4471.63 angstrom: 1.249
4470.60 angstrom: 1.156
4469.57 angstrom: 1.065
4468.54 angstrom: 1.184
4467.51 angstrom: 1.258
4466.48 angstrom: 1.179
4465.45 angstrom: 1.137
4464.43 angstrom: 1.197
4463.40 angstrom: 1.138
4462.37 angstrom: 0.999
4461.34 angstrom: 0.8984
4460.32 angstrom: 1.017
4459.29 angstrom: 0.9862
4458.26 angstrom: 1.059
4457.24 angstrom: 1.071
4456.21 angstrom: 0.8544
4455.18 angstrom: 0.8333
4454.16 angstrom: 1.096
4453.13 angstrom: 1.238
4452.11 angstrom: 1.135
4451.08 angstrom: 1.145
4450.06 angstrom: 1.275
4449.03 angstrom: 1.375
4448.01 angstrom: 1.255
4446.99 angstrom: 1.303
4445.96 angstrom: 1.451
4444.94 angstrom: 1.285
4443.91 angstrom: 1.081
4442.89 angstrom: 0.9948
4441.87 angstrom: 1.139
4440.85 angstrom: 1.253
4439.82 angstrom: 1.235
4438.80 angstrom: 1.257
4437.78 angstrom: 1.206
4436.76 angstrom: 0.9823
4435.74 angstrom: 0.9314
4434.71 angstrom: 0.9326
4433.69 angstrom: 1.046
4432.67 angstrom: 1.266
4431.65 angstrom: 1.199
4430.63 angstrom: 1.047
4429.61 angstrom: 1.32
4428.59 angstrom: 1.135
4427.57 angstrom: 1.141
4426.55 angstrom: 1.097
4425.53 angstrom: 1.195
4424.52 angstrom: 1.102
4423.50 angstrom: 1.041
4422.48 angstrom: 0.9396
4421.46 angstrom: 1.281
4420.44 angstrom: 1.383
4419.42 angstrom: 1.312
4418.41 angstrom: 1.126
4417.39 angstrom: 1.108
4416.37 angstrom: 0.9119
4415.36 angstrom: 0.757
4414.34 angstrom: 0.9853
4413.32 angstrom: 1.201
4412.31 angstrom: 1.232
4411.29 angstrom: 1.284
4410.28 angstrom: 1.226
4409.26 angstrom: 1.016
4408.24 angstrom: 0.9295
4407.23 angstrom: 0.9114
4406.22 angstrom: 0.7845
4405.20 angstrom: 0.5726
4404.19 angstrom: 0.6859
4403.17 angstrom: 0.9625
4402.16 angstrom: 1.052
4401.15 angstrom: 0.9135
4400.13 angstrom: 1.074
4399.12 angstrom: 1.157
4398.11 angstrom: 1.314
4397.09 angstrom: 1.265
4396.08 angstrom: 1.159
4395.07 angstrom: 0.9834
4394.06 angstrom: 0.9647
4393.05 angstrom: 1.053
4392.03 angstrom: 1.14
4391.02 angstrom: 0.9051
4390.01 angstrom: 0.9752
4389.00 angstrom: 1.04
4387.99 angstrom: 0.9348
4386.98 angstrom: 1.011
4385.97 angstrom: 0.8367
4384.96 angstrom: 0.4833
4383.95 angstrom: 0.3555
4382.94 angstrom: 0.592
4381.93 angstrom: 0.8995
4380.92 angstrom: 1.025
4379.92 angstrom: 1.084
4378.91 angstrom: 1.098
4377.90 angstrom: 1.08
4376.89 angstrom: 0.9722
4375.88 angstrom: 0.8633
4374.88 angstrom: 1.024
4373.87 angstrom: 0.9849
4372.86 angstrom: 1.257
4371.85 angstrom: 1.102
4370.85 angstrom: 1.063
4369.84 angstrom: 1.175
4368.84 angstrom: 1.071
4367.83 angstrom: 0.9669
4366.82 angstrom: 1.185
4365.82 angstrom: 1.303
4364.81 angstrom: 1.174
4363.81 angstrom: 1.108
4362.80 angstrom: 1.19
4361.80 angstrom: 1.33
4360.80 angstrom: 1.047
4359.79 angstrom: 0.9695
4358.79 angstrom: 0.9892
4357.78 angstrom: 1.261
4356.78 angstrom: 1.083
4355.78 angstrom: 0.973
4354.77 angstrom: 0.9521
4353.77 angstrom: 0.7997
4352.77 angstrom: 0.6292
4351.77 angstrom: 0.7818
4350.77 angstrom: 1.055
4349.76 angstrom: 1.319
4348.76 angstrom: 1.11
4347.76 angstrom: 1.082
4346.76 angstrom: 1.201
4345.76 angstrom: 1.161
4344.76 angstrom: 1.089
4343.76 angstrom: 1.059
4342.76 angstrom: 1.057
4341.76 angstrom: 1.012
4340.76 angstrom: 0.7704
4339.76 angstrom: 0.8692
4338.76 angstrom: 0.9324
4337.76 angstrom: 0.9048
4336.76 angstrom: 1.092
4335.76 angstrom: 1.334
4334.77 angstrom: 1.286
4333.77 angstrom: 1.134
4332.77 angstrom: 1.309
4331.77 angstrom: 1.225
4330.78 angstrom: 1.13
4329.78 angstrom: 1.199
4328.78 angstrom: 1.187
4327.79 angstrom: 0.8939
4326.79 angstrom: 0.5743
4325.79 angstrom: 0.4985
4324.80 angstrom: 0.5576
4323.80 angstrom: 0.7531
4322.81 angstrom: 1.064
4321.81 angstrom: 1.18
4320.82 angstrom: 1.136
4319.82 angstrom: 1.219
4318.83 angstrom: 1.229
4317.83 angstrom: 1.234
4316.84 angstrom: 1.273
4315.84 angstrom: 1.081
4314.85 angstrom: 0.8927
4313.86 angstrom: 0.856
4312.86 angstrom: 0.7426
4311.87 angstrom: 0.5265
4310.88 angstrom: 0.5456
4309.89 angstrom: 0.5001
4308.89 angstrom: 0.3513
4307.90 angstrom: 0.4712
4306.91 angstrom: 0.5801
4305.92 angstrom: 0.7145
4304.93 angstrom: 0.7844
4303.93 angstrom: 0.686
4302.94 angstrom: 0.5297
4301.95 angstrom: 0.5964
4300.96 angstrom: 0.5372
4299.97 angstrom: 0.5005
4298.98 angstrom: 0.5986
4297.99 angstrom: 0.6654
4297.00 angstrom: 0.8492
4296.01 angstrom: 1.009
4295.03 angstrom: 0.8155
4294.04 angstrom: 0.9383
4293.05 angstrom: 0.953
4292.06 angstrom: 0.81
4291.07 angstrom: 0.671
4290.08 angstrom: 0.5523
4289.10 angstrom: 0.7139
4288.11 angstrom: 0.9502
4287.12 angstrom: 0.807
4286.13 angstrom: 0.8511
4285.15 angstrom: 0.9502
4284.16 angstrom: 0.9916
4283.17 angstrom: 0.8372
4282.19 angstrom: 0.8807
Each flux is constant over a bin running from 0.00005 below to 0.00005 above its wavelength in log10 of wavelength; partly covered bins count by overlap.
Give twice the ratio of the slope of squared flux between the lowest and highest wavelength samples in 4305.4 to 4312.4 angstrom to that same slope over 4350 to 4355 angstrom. 2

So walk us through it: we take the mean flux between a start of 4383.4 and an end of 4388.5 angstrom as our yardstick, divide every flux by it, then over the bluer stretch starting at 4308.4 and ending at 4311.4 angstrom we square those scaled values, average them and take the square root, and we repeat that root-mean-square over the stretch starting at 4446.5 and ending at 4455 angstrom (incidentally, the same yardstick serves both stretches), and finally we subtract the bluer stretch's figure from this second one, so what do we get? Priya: 1.0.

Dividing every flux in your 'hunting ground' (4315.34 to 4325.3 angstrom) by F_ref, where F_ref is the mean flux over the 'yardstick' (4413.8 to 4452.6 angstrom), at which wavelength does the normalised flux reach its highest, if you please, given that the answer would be 4316.84 angstrom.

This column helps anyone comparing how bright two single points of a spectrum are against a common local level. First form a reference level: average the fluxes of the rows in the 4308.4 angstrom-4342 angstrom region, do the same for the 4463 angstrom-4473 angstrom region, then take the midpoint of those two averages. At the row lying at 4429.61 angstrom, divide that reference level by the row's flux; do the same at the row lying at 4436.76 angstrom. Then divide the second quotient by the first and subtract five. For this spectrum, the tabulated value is -3.66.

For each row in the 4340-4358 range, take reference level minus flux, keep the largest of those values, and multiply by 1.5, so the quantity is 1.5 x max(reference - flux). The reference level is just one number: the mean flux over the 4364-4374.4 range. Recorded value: 0.75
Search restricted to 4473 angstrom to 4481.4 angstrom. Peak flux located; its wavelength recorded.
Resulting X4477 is 4477.81 angstrom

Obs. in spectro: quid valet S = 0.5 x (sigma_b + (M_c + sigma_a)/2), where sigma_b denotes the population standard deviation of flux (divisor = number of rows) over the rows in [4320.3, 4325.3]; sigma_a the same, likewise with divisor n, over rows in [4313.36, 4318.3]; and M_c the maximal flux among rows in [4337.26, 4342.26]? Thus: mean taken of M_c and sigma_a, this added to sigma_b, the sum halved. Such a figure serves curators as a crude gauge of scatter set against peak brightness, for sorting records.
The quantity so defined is 0.42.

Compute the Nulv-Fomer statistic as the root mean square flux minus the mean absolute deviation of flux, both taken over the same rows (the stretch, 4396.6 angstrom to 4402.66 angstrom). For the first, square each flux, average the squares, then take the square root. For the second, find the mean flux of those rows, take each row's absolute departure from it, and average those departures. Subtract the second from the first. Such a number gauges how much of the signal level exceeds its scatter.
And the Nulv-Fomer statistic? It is 1.02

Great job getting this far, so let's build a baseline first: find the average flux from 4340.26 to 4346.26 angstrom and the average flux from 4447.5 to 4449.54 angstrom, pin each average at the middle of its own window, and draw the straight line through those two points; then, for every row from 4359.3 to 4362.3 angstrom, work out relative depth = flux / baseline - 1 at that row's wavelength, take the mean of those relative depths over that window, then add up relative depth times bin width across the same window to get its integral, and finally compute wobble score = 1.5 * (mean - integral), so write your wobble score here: -0.12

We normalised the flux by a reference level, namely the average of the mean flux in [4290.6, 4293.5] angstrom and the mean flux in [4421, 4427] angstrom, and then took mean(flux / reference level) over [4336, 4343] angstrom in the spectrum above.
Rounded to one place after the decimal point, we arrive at 1.0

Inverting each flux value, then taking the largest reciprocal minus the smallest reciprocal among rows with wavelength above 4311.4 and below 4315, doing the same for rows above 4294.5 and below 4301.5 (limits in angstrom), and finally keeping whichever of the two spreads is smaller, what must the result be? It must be 0.78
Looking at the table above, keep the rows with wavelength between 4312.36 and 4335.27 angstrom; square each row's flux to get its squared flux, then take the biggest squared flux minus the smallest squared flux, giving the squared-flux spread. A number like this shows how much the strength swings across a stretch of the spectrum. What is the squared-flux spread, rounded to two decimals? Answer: 1.46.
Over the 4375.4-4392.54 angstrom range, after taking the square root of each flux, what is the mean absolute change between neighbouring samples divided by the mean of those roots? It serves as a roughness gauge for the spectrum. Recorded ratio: 0.084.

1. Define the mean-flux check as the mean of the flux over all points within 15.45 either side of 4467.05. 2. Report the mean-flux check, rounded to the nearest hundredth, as 1.15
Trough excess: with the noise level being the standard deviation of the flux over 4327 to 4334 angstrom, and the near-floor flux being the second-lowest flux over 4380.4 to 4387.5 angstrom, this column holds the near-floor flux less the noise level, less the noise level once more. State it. 0.2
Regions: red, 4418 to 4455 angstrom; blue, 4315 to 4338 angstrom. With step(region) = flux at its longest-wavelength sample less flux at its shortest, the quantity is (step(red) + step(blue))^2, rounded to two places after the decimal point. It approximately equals 0.04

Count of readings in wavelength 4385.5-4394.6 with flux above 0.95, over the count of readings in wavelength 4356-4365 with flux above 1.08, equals 1.0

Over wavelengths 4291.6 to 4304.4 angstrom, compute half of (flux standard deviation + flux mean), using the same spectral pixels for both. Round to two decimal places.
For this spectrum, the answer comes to 0.45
